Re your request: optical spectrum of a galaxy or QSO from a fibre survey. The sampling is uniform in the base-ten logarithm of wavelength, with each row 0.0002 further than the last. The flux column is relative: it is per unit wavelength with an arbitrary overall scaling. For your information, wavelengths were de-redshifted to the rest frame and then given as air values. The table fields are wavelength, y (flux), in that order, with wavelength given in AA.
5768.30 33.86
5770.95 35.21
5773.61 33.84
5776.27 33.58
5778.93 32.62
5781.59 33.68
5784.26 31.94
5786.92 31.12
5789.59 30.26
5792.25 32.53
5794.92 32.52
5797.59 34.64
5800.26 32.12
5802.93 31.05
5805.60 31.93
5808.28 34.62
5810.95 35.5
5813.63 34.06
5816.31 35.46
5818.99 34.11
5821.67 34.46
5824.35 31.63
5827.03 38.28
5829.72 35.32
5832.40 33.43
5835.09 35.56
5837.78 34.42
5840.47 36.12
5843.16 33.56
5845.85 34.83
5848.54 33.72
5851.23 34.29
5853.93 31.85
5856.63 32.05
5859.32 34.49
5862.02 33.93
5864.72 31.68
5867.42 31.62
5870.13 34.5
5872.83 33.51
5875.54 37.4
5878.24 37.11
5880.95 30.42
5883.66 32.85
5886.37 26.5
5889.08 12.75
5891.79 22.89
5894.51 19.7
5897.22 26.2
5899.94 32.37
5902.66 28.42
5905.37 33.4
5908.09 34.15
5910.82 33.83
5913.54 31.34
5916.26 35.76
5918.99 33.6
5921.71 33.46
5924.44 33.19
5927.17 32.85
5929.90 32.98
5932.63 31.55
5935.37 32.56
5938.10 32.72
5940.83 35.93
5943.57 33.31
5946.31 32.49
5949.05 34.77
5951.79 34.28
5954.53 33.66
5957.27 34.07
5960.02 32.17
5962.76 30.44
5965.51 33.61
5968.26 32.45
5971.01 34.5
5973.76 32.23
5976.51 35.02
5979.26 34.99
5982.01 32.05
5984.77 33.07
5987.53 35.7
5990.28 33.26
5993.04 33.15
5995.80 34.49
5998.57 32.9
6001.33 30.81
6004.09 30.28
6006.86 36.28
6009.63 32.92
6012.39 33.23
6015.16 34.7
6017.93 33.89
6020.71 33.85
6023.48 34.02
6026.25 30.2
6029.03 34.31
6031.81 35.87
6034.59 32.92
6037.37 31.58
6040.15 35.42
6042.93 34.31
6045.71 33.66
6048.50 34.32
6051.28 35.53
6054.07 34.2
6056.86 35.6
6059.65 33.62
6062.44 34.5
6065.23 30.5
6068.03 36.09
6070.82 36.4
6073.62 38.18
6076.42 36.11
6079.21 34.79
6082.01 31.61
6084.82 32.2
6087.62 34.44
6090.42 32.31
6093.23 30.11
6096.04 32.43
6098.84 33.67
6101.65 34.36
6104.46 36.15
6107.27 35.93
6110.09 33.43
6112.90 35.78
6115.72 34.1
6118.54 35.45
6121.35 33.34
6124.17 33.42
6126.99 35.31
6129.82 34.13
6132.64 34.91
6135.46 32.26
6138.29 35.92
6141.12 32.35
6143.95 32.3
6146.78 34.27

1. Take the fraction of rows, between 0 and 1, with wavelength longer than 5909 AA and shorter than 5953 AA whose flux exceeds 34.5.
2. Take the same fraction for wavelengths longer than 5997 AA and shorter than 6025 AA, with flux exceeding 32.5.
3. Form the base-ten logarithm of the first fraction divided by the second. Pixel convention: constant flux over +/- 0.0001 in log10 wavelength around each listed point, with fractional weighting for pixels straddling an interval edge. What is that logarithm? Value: -0.630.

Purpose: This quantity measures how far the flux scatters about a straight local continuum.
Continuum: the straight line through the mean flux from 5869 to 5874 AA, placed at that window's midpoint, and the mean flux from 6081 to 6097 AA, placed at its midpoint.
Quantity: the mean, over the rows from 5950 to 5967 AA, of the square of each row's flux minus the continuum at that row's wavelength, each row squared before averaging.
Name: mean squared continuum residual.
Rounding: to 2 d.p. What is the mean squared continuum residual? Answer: 1.80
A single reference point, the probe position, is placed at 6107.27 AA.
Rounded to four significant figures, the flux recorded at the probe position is 35.93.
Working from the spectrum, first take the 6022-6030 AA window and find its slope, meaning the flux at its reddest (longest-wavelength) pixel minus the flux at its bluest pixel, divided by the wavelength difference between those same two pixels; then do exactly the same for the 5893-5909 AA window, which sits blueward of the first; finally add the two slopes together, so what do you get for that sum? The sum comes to 1.1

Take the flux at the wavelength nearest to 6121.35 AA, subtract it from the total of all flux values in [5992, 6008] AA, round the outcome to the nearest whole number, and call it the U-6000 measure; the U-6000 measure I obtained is 165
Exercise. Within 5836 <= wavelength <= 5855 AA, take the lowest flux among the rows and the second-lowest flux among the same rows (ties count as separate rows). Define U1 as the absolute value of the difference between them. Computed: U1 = 1.7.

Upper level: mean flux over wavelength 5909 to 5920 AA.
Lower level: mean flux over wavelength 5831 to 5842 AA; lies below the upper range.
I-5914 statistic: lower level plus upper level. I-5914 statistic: 68.5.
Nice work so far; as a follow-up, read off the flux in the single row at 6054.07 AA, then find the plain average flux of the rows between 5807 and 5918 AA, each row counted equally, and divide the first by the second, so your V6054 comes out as 1.06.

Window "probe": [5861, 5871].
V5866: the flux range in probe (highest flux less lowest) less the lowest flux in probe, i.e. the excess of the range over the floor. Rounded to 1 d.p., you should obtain -28.7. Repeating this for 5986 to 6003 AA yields -25.9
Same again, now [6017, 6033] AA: -24.5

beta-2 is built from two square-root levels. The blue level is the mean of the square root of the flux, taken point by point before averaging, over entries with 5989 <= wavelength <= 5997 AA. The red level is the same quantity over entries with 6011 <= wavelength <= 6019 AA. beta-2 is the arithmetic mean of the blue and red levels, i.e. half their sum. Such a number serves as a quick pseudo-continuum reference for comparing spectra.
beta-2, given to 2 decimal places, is 5.81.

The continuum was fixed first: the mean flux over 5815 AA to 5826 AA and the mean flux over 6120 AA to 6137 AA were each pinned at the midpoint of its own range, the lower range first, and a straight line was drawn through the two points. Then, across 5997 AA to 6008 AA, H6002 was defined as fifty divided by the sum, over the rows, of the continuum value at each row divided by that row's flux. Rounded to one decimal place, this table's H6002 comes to 11.9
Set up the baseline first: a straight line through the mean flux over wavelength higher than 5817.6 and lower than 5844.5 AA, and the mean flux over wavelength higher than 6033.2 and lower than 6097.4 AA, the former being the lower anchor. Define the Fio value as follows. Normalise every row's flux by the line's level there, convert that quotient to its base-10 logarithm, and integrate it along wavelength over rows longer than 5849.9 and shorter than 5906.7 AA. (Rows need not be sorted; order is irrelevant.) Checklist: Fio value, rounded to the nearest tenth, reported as -3.8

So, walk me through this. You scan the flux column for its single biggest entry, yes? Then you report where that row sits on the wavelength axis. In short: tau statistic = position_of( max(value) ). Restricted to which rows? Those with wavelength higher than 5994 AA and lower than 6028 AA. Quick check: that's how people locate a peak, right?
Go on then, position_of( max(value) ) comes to 6006.86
